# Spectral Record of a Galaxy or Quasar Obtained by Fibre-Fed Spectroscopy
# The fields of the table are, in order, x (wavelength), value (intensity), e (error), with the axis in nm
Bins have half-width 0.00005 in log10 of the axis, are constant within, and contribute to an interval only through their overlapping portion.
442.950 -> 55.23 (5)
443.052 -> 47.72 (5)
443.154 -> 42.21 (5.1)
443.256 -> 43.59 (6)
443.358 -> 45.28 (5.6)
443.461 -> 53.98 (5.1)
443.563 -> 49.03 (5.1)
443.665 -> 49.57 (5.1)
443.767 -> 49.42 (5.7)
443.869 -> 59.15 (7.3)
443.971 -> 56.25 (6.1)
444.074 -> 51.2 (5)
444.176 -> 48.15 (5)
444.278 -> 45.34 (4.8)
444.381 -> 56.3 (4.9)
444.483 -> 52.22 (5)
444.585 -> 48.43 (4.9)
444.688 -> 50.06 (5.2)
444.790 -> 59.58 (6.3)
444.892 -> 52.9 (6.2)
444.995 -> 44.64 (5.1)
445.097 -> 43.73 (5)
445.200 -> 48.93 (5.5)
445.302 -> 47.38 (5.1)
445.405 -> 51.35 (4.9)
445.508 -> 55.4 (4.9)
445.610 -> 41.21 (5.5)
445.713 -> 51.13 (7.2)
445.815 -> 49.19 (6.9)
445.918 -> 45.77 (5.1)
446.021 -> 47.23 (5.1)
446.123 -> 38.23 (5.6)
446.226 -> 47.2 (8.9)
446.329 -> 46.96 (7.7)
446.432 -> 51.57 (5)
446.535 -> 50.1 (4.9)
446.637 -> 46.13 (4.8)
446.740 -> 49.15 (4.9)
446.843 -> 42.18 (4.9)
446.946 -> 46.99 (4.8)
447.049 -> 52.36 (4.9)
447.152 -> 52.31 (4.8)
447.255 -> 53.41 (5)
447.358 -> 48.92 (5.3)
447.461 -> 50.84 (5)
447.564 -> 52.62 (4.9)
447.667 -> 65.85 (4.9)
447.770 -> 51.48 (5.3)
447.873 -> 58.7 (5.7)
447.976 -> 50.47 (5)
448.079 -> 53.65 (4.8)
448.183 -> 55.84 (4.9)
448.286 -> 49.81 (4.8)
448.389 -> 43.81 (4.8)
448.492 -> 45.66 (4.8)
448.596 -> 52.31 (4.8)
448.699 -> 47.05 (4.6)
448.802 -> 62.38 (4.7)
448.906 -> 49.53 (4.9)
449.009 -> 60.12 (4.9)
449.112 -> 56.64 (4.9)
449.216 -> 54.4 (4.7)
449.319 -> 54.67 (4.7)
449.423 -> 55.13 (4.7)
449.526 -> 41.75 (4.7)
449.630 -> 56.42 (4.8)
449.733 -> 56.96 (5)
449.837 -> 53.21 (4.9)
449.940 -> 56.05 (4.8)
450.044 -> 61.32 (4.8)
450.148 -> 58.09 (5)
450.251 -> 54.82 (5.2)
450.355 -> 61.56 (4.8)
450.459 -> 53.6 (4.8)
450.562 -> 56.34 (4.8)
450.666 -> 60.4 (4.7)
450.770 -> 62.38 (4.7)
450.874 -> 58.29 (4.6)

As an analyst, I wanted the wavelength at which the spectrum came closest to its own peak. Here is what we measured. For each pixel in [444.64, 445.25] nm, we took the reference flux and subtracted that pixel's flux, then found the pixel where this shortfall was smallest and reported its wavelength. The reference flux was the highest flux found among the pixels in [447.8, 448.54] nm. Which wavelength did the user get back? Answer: 444.790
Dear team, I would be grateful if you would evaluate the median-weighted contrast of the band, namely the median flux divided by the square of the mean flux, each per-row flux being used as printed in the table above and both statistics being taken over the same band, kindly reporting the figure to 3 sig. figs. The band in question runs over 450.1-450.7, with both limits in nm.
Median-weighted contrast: 0.0173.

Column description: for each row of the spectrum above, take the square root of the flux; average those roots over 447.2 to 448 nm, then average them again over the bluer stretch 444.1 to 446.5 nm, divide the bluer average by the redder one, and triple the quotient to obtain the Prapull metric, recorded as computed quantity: 2.85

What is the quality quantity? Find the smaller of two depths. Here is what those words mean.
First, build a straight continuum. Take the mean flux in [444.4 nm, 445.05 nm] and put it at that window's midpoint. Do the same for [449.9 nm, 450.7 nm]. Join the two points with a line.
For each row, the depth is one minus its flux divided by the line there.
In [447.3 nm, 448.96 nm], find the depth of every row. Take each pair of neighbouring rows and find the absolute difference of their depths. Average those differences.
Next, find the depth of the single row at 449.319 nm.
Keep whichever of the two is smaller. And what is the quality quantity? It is 0.035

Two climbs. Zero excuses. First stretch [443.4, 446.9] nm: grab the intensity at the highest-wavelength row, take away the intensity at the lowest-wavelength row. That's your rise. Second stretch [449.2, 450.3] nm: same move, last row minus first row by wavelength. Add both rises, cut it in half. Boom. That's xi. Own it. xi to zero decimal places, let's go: -6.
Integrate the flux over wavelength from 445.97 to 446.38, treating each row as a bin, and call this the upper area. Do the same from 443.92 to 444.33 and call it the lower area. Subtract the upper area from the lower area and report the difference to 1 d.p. 2.1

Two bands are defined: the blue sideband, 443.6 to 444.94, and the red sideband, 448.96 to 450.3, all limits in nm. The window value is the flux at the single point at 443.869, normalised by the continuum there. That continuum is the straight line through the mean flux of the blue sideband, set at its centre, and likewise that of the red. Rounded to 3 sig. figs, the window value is 1.14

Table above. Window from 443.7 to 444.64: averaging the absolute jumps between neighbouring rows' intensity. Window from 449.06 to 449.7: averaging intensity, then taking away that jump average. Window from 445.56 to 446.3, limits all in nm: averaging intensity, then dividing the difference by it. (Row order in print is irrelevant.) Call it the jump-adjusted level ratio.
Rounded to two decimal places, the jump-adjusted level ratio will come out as 1.05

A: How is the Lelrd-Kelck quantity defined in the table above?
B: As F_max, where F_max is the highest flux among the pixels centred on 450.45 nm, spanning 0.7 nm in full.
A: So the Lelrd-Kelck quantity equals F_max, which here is 62.38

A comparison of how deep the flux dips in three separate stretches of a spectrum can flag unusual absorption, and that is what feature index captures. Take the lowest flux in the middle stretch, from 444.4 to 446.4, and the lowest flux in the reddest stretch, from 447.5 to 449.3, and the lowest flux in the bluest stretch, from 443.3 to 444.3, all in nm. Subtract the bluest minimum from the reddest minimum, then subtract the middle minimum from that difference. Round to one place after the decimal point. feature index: -39.7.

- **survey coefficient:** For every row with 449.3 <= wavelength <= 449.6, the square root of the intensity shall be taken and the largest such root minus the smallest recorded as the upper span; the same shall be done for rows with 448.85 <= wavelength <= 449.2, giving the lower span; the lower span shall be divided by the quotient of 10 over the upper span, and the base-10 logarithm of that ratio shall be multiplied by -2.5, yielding 2.9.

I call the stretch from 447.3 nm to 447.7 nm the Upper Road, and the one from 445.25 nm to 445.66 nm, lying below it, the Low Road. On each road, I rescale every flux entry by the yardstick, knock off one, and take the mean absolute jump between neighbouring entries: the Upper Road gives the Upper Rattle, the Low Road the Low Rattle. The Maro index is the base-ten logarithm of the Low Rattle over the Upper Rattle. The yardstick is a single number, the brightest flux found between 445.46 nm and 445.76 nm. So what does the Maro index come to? 0.12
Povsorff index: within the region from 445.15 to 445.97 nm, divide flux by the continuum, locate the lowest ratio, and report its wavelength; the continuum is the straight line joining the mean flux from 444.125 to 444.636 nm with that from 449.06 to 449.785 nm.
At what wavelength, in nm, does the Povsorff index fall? 445.610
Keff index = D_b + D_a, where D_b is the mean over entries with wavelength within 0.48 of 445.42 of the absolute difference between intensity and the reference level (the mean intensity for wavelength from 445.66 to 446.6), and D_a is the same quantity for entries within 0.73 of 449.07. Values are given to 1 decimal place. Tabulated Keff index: 10.3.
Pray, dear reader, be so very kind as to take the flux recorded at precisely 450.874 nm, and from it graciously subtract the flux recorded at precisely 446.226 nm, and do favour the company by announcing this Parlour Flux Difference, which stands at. 11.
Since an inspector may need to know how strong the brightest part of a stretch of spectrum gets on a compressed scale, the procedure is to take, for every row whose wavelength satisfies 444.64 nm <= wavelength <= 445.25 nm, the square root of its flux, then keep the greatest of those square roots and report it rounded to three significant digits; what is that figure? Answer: 7.72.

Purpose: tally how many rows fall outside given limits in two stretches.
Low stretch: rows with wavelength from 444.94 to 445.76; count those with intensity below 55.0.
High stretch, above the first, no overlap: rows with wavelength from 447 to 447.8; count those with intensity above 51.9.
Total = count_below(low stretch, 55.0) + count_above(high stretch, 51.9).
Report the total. 12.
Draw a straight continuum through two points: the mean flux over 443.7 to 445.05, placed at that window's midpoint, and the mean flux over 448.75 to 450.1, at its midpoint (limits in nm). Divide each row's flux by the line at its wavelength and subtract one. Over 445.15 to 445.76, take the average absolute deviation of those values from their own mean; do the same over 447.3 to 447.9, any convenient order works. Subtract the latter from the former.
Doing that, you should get -0.028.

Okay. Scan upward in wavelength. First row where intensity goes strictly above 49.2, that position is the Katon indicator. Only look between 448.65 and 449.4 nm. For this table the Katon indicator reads 448.802 nm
